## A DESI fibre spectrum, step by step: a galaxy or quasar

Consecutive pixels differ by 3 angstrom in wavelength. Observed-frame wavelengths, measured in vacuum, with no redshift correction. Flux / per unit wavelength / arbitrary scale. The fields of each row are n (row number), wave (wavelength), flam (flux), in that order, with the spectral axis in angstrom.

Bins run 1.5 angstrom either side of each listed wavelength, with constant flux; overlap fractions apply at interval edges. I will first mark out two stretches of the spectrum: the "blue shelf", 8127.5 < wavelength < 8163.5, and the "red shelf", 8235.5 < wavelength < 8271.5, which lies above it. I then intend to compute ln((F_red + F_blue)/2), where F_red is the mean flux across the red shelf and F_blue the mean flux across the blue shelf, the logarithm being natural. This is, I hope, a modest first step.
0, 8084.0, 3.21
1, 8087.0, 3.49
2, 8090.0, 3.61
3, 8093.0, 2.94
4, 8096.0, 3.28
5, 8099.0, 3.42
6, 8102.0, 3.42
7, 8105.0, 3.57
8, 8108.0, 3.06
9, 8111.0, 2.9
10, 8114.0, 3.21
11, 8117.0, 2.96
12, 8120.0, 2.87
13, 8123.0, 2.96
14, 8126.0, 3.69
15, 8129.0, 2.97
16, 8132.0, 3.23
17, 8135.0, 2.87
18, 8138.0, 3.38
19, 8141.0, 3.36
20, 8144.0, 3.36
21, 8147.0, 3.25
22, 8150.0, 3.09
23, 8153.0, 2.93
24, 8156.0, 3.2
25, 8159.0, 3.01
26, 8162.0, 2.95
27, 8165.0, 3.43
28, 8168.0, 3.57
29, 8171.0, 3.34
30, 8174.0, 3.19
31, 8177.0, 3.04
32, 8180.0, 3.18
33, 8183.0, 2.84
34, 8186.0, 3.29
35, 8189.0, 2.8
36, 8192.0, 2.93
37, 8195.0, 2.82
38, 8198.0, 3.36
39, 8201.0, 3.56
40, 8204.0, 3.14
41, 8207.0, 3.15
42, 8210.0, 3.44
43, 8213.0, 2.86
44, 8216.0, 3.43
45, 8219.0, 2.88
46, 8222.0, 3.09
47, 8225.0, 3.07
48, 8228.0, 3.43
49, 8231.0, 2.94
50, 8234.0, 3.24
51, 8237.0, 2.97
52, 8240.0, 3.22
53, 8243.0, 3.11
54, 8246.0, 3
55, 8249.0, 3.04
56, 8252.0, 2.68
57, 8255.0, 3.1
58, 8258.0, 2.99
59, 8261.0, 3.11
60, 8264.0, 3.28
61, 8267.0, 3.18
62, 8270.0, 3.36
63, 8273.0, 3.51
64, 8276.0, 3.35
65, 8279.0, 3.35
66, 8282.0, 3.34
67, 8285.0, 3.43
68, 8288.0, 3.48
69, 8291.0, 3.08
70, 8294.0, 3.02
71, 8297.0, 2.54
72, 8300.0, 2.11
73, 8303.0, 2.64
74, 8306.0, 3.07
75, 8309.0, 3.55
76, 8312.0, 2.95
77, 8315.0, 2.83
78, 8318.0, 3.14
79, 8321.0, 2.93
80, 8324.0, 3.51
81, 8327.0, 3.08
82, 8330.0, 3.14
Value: 1.135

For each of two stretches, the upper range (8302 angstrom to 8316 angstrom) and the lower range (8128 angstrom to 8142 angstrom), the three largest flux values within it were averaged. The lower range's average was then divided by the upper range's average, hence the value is 1.04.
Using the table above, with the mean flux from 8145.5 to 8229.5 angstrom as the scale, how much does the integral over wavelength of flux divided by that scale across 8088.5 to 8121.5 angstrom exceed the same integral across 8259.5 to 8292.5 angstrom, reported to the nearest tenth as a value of -1.2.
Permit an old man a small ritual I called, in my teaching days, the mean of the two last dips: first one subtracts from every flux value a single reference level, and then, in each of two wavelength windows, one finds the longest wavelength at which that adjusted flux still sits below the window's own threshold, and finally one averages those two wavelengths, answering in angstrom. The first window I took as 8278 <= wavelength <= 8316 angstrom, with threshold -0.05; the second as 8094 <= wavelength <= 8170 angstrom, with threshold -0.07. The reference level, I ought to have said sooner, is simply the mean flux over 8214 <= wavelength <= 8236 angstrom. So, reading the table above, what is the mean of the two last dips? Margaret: 8238.5 angstrom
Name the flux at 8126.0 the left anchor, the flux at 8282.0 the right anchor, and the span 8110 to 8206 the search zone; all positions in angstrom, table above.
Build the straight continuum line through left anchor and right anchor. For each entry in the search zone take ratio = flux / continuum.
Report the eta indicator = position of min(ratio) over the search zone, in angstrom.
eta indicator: 8120.0 angstrom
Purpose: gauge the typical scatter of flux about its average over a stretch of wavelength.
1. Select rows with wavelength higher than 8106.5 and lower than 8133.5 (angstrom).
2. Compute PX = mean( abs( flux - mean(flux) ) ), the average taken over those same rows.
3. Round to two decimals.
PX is 0.19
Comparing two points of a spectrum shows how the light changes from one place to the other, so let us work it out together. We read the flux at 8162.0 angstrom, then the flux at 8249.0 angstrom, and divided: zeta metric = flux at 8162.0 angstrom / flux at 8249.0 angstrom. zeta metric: 0.97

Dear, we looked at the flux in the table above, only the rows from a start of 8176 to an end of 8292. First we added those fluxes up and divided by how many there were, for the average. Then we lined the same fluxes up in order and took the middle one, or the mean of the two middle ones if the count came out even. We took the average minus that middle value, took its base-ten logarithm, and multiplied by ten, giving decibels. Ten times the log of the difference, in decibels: -18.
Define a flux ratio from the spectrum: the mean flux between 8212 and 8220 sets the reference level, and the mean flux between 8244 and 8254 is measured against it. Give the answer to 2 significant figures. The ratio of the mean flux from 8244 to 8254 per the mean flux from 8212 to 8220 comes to 0.95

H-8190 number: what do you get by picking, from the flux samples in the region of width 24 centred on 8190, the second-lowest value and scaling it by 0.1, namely 0.282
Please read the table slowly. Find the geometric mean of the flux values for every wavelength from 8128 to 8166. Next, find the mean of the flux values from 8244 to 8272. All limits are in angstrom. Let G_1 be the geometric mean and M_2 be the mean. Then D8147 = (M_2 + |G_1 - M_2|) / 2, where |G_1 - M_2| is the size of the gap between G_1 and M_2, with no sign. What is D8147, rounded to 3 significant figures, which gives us 1.58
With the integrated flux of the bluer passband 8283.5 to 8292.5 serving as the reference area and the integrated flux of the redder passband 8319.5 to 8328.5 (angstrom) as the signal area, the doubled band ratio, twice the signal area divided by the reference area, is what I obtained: 1.91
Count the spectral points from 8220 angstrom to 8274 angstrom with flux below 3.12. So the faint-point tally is 11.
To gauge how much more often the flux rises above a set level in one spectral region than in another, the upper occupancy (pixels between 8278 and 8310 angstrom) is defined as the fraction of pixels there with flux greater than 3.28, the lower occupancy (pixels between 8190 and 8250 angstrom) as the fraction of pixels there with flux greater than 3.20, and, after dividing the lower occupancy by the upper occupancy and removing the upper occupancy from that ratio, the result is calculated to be 0.3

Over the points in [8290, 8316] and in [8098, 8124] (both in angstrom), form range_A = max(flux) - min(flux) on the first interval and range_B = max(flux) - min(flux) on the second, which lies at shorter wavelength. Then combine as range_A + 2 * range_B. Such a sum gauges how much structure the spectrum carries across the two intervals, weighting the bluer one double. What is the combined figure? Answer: 2.8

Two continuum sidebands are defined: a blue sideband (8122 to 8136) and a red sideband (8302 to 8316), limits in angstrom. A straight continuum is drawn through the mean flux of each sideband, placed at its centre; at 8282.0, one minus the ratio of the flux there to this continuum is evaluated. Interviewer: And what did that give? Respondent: -0.10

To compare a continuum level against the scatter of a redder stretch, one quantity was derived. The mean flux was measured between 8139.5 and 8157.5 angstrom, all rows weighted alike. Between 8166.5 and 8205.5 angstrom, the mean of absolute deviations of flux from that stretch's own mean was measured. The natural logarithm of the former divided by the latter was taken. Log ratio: 2.71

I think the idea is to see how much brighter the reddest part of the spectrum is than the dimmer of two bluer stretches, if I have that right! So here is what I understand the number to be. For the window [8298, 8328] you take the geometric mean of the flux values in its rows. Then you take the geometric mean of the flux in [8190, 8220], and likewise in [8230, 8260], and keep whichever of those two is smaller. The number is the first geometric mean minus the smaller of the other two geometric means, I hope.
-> -0.1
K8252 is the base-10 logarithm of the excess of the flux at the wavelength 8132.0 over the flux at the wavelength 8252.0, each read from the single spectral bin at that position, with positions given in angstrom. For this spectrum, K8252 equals -0.26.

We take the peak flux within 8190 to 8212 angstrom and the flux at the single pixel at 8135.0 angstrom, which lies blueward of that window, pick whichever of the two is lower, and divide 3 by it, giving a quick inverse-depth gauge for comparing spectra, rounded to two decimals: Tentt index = 1.05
